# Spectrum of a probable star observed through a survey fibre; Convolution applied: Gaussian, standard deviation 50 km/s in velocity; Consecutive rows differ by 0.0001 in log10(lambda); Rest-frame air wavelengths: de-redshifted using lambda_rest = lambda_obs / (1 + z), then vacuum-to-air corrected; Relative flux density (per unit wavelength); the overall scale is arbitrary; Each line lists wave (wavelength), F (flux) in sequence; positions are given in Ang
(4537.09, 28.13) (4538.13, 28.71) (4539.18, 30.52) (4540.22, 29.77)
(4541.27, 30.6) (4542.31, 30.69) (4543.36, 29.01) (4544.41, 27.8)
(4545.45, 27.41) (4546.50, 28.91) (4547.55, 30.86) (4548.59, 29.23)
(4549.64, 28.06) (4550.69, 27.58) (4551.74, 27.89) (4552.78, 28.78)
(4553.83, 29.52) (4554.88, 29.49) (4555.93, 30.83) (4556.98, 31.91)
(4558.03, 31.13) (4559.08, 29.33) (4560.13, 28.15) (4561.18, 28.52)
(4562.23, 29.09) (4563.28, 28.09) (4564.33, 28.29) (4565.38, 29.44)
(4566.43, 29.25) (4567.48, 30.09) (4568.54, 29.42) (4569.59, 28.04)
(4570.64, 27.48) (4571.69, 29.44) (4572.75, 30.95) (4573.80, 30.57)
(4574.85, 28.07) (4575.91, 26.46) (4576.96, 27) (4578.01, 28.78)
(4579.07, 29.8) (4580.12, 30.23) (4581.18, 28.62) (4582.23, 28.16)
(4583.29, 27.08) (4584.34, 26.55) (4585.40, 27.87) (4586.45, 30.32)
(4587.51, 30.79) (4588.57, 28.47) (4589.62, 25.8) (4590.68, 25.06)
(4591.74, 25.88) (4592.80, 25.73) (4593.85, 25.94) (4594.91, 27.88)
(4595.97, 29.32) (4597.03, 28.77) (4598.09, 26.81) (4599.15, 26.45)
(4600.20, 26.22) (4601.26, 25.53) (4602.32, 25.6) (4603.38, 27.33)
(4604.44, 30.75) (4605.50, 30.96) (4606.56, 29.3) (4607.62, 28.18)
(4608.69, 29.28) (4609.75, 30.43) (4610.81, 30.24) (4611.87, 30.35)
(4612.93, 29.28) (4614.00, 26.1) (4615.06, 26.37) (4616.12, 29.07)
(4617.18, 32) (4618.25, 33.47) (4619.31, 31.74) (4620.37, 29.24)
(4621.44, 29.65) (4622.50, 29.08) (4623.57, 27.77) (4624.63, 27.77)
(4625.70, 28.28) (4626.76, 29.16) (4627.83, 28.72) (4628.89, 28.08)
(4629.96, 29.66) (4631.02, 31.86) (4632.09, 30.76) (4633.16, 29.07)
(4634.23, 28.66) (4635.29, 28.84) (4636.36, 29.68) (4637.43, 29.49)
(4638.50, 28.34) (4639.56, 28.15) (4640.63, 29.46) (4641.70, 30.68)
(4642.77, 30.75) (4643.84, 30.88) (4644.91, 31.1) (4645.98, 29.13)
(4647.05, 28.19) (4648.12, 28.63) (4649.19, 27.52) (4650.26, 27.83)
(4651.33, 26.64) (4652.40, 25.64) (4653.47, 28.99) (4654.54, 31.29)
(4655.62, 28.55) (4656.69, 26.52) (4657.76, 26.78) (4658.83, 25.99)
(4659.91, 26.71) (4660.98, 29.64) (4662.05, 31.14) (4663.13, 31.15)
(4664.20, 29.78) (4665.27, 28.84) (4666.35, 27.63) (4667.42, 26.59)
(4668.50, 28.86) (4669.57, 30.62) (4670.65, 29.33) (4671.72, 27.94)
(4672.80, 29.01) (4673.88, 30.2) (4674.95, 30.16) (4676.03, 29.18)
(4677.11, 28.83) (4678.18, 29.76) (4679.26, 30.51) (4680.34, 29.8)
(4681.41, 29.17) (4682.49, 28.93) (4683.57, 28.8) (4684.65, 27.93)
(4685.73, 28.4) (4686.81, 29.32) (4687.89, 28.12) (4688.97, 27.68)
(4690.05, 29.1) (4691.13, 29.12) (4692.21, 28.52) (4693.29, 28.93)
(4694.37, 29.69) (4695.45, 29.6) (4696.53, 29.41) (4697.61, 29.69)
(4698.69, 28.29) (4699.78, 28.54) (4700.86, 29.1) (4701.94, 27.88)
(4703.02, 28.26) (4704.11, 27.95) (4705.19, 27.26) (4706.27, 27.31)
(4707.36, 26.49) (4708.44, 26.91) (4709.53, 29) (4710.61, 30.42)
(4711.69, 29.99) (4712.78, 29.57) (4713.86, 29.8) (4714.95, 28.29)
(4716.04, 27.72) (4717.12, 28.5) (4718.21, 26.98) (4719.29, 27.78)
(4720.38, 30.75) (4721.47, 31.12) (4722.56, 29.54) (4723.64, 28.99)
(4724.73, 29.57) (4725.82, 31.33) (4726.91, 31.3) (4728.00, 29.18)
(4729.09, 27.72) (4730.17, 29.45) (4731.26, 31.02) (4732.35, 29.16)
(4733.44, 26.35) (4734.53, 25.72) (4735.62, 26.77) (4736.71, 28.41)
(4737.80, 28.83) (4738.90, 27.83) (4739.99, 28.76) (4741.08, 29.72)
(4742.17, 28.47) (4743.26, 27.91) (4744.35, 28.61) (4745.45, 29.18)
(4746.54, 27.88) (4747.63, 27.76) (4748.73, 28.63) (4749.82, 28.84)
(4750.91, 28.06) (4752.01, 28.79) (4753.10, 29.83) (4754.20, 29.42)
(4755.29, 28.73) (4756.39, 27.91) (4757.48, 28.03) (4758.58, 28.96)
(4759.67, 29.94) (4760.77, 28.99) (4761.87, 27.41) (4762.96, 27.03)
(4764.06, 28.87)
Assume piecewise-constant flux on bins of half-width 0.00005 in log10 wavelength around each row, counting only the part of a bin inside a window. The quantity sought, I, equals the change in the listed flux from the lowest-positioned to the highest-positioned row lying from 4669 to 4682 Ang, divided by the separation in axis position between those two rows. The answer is -0.122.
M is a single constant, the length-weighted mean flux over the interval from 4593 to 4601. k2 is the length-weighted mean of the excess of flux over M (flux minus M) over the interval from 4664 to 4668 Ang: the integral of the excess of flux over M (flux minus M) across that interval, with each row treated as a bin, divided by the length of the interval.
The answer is 0.8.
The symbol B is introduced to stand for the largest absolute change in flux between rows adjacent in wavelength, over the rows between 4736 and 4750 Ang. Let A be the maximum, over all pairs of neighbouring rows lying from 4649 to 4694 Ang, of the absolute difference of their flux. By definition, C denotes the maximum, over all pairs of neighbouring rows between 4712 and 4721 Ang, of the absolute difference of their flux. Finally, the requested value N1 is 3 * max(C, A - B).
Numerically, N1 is 8.9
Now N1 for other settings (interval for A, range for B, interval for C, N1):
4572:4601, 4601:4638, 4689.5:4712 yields 6.3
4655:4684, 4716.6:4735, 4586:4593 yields 8.0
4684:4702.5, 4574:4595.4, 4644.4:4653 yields 5.9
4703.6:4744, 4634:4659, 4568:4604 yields 8.0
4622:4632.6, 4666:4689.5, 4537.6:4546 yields 5.4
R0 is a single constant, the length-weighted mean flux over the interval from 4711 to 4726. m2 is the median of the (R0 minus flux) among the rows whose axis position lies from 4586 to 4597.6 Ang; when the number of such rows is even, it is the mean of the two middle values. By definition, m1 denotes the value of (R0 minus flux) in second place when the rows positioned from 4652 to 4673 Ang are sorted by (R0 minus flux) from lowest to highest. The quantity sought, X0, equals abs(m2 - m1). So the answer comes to 3.3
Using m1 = -1.91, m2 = 1.4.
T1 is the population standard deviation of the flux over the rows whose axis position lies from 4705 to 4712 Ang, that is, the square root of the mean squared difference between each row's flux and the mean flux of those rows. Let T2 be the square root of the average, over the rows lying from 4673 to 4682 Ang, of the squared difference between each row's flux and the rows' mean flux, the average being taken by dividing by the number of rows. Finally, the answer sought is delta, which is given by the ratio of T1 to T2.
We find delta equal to 2.7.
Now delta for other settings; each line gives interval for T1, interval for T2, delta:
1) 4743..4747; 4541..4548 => 0.4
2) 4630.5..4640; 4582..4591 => 0.6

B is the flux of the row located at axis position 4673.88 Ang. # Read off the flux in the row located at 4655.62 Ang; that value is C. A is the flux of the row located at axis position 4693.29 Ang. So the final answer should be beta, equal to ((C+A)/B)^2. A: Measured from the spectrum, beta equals 3.6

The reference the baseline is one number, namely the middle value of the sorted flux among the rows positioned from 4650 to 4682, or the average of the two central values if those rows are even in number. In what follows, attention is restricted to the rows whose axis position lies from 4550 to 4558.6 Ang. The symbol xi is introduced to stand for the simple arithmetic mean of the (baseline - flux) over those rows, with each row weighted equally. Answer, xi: -0.6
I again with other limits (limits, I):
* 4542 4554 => -0.102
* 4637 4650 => -0.168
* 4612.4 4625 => -0.129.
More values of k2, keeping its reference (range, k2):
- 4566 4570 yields 2.0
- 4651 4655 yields 0.9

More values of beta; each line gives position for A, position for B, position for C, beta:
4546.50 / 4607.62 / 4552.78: 4.2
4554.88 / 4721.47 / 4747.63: 3.4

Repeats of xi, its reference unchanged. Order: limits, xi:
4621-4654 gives 0.0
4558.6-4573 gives 0.0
